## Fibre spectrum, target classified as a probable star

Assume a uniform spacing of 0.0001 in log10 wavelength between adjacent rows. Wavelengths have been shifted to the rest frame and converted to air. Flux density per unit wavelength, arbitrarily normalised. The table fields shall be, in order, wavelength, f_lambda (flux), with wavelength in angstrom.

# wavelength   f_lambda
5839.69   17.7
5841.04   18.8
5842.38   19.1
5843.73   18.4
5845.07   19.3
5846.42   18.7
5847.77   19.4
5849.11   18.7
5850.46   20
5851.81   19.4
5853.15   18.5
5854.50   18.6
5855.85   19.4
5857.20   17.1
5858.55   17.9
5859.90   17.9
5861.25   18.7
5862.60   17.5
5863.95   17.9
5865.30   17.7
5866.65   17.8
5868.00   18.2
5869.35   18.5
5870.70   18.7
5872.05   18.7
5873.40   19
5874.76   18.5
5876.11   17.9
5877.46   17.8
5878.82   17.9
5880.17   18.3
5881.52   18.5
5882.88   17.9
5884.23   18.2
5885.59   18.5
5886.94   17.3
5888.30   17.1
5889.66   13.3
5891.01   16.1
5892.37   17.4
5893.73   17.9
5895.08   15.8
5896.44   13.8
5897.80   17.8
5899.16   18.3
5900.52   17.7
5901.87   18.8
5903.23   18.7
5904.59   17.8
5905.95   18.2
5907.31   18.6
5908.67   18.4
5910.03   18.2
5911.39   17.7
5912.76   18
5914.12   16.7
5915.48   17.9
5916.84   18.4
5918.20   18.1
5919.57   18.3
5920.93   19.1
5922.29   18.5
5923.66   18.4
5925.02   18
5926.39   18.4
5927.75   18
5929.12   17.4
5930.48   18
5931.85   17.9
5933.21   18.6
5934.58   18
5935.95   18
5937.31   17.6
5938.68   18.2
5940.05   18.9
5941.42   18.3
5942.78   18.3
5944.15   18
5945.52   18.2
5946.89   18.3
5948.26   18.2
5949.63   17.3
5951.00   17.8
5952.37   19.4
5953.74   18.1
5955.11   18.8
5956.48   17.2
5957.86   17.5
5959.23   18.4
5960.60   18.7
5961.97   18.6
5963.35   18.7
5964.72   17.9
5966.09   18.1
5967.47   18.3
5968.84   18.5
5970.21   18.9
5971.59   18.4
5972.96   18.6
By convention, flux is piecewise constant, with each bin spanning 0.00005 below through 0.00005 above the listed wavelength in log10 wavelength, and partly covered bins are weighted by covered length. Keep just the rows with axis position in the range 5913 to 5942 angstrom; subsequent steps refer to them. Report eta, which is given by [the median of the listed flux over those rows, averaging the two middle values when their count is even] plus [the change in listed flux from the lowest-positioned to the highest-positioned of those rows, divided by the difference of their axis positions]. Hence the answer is 18.2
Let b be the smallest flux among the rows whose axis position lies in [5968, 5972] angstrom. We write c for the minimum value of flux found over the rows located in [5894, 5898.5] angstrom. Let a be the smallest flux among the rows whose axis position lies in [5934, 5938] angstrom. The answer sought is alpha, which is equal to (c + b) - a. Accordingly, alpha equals 15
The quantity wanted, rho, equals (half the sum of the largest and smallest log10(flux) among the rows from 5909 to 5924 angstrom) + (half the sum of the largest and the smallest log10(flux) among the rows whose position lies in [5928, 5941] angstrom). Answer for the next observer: 2.51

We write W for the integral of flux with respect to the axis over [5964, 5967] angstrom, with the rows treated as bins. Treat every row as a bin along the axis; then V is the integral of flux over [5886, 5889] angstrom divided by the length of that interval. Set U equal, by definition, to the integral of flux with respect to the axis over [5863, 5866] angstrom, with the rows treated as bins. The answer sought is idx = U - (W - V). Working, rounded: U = 53.3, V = 17.28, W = 54.1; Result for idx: 17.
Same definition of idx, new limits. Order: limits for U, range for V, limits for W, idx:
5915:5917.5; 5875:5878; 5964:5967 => 9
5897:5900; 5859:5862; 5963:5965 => 35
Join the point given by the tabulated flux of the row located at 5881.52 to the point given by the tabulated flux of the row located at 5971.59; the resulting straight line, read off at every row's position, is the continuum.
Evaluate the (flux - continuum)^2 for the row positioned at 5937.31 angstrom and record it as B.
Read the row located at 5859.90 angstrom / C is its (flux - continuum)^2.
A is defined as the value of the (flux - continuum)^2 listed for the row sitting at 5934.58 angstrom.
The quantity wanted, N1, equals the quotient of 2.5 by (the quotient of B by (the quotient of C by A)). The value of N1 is 7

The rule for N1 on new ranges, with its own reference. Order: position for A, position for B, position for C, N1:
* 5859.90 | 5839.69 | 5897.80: 4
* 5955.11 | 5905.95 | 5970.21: 57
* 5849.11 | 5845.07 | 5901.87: 17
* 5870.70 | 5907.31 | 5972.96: 174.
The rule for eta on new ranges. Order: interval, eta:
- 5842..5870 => 18.5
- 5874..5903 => 17.9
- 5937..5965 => 18.2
